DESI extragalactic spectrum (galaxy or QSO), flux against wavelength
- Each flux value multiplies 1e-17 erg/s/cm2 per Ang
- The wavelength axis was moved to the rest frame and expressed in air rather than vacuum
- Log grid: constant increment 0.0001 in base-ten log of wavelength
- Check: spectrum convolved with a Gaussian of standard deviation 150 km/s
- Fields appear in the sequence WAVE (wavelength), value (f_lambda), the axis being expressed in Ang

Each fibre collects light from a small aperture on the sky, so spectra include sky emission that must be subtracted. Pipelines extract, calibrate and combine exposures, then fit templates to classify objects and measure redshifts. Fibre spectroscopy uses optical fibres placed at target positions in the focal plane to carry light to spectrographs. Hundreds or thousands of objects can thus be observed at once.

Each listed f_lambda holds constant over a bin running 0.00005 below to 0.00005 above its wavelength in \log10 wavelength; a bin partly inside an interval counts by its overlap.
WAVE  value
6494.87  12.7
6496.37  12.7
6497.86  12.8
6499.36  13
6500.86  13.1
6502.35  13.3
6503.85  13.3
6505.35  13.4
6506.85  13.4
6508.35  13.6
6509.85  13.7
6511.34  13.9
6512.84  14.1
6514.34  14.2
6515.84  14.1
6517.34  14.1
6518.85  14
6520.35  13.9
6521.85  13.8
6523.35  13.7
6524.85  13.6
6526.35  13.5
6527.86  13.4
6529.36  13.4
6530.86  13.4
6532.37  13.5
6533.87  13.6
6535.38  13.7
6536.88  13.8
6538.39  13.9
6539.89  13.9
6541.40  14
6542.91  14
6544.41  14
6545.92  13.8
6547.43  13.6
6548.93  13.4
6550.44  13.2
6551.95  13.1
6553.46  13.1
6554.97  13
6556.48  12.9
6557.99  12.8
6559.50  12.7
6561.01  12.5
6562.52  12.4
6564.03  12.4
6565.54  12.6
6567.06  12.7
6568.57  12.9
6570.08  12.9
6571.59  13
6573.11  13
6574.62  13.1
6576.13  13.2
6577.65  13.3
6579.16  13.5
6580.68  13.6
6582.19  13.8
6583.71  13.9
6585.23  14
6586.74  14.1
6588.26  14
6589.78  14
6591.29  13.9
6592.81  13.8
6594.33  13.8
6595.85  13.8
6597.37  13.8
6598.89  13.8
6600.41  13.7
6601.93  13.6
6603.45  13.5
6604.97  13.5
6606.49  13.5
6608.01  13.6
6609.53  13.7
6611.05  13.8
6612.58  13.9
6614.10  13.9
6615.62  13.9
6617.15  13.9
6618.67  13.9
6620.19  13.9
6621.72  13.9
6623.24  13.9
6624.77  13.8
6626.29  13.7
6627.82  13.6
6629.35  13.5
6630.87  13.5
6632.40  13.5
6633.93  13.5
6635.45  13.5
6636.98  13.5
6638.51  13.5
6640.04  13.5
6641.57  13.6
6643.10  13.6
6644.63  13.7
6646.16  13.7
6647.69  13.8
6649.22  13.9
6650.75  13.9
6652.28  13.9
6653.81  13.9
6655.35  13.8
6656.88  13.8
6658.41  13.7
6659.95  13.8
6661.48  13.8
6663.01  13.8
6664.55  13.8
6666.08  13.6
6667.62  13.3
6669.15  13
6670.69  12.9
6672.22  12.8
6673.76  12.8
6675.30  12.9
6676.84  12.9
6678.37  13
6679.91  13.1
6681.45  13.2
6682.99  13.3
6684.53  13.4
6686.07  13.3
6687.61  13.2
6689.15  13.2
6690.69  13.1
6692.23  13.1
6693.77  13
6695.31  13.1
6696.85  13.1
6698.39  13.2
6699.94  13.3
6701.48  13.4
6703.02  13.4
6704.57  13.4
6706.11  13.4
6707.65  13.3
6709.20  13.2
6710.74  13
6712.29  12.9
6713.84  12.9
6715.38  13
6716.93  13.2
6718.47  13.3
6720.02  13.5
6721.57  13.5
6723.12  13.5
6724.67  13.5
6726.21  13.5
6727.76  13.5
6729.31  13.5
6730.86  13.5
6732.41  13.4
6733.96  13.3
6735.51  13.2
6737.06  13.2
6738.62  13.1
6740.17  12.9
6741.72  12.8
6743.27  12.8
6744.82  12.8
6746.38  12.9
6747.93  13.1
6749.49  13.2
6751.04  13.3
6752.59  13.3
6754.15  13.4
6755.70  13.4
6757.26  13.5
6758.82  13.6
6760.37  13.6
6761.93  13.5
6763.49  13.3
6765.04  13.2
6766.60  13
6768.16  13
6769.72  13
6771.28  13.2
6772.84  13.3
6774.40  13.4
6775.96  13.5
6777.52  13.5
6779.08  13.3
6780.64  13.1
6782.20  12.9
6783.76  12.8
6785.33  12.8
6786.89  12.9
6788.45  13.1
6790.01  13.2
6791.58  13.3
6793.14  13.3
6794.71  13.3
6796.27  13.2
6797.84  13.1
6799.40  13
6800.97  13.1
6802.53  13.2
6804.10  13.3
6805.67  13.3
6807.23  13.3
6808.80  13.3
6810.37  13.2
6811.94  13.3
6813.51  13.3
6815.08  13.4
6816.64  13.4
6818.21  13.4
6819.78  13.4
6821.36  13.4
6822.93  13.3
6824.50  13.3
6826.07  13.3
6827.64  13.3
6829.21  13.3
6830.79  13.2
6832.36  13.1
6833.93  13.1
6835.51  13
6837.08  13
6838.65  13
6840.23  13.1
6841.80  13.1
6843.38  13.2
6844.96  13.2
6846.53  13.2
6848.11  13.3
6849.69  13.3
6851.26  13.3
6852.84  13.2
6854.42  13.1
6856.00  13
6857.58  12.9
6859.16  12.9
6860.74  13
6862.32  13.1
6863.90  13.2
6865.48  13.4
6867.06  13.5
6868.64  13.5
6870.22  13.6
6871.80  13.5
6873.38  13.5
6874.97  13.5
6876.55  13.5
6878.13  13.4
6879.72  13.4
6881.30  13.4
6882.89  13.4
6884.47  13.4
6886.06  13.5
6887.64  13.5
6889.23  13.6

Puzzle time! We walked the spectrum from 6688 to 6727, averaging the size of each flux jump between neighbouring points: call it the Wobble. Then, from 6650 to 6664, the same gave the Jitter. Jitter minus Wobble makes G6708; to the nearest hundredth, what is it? -0.03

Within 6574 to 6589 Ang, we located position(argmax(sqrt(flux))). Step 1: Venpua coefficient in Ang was 6586.74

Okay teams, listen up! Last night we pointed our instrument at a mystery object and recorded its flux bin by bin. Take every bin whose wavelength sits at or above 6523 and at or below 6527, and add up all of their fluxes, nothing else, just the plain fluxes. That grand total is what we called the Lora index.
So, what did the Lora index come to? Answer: 41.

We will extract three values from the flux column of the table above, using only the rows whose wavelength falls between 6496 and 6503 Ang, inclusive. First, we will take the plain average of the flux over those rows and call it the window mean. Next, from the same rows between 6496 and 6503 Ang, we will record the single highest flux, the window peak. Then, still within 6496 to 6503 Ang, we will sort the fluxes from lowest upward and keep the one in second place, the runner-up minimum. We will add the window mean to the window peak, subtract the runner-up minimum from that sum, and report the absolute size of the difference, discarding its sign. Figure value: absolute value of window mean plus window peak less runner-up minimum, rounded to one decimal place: 13.5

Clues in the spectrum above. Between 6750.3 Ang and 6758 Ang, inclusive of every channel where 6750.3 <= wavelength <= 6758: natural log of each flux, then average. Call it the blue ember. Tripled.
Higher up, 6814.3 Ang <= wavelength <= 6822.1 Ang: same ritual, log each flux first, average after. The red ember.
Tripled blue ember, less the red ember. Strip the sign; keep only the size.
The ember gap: 5.19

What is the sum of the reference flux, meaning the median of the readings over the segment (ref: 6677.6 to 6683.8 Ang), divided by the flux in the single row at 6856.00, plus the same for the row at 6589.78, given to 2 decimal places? 1.95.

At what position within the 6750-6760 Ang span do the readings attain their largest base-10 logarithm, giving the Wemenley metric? 6758.82 Ang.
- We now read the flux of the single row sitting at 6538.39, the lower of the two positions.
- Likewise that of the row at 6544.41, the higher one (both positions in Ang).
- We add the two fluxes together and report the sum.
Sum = 27.9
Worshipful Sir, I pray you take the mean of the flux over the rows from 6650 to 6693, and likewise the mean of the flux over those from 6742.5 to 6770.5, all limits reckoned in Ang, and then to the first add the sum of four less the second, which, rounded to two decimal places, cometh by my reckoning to 4.15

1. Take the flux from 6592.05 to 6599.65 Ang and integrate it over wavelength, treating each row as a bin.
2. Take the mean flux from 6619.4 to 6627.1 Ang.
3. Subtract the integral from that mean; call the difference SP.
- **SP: -91.0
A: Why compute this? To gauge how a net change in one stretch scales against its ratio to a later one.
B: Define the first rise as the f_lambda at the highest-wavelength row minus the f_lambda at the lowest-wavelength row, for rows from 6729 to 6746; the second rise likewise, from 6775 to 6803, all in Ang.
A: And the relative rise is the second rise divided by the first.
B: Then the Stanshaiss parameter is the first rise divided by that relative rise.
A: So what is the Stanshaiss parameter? -1.6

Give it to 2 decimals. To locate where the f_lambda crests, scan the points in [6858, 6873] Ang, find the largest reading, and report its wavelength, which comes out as 6870.22 Ang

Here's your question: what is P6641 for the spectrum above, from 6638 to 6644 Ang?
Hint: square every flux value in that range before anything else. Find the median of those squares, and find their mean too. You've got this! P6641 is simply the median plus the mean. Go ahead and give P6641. 367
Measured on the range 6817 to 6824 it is 358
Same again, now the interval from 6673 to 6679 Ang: 333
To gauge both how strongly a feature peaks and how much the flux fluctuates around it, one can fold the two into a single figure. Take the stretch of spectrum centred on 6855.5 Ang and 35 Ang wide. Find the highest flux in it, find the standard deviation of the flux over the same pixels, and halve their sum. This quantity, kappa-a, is 6.90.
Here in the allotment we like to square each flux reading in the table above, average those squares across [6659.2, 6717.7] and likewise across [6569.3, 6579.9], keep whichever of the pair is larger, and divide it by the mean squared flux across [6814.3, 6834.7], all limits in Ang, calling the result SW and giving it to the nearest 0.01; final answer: 0.99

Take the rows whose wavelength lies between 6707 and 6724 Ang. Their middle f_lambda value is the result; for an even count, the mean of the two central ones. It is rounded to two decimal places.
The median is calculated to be 13.20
